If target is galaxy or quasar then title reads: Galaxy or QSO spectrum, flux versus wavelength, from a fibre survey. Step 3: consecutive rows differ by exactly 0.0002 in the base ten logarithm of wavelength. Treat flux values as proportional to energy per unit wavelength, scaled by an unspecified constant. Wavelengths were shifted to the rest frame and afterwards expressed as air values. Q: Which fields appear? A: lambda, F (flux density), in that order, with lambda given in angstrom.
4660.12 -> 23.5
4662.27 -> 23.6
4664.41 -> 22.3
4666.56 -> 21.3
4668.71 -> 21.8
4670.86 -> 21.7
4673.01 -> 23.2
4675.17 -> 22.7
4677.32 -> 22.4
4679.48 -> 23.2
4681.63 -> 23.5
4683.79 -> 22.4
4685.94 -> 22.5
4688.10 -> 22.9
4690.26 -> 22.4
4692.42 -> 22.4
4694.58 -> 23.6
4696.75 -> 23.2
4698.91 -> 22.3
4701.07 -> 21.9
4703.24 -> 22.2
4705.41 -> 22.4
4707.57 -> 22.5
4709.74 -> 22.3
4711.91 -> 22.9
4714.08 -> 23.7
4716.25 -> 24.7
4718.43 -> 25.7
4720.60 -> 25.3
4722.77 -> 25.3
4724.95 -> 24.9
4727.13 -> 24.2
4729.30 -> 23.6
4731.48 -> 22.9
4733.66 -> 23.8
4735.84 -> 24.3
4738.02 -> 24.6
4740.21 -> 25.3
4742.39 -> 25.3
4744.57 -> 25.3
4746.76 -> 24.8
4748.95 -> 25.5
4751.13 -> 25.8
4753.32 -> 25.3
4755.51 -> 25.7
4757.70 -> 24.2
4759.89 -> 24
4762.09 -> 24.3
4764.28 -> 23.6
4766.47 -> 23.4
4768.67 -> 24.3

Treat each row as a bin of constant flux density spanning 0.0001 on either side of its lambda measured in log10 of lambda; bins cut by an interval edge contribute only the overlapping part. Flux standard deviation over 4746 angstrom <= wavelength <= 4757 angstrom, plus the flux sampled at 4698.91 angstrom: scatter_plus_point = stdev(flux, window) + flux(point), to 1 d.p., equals 22.7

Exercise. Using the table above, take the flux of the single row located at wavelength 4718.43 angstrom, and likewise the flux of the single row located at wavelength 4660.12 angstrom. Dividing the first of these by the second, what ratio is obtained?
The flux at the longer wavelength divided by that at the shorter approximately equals 1.09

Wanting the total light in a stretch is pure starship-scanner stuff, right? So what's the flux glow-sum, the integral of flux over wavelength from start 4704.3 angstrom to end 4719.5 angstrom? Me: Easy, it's 356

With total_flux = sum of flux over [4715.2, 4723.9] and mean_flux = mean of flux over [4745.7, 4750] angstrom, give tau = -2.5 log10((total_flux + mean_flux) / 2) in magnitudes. -4.50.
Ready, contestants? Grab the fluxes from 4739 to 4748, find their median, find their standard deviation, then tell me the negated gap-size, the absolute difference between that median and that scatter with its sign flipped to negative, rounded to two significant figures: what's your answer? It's -25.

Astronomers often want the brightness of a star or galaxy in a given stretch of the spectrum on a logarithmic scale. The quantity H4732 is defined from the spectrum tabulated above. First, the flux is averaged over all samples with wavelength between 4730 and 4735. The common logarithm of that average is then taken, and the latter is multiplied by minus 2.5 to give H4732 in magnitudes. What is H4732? -3.42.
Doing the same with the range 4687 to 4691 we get -3.39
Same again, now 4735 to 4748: -3.49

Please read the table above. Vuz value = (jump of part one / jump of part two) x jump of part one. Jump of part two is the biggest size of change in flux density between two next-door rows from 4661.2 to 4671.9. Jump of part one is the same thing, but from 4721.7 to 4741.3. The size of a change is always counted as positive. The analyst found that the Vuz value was 0.6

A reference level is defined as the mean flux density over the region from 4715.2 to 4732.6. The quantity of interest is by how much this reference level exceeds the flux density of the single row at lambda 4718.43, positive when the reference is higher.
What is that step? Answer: -1.1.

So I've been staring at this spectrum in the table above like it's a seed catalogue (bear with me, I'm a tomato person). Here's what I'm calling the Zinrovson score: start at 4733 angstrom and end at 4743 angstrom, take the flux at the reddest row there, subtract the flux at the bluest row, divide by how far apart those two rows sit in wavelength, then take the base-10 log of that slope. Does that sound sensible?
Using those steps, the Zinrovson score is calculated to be -0.76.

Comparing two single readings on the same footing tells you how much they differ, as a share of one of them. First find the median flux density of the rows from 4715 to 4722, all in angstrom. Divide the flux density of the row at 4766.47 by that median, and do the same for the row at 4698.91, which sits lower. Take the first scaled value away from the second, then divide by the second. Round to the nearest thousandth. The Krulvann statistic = -0.049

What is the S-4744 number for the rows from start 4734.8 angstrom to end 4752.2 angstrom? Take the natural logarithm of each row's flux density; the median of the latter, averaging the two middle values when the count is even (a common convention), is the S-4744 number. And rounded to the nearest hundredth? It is 3.23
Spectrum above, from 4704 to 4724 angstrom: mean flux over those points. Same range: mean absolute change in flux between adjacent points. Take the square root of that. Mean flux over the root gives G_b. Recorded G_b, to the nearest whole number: 33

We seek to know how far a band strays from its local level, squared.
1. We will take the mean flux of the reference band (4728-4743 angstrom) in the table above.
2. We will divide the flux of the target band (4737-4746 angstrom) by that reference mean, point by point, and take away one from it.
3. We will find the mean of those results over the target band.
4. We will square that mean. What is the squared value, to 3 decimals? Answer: 0.001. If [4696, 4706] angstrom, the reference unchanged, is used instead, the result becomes 0.006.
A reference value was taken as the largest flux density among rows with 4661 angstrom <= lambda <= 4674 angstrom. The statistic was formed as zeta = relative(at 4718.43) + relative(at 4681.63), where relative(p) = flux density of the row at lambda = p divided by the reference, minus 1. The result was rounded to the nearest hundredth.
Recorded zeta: 0.08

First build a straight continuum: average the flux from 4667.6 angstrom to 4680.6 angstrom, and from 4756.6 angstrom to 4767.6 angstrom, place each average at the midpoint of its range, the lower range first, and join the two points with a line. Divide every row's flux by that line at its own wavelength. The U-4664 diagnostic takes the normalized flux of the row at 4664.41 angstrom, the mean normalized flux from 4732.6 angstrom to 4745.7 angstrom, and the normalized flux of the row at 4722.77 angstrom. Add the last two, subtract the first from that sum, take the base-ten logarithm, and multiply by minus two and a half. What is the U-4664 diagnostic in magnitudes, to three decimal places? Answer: -0.144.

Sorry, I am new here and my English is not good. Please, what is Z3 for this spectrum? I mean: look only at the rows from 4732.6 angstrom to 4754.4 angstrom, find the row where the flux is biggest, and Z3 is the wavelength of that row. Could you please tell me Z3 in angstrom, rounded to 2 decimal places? 4751.13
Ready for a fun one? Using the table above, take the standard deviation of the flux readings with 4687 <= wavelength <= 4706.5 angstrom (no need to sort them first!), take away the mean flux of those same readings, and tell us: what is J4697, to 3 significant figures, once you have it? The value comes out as -22.1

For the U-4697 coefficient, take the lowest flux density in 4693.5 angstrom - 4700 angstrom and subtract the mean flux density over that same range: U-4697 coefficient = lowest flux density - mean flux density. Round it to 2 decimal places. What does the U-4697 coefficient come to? -0.73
